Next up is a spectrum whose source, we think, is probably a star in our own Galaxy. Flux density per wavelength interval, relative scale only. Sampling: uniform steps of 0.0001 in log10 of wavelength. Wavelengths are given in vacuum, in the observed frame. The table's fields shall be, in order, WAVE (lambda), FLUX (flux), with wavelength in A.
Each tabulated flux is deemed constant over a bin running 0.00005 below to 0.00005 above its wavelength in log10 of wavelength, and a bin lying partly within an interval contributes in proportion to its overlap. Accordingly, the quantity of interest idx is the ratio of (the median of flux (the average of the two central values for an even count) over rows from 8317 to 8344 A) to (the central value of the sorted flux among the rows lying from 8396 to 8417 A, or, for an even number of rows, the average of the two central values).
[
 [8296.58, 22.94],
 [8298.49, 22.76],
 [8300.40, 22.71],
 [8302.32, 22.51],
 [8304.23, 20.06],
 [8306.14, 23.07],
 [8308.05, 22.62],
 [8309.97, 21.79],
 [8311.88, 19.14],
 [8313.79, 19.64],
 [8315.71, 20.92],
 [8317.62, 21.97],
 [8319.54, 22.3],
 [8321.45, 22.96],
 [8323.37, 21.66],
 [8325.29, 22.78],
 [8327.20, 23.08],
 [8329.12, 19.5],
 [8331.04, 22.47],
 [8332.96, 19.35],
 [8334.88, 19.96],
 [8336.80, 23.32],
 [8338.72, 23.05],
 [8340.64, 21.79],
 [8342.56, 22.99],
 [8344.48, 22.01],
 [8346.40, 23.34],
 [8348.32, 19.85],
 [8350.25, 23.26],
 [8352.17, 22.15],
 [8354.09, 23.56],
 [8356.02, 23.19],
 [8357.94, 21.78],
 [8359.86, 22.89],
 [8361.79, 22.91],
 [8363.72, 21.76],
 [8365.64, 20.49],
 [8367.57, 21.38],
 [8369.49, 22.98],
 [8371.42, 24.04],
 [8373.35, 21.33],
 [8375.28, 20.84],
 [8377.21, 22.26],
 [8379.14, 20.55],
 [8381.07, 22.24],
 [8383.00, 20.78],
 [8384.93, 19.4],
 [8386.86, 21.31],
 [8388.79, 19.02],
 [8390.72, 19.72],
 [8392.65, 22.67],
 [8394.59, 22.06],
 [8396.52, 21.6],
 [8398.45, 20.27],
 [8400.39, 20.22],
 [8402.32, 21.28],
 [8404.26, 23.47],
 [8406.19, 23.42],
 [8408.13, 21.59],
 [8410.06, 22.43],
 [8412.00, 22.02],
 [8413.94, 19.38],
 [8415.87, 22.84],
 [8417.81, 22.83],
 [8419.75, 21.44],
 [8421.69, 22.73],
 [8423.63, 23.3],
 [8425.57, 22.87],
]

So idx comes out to 1.04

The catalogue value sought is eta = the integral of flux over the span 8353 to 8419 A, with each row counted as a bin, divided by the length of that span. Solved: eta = 21.7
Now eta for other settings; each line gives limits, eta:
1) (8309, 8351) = 21.7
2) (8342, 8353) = 22.2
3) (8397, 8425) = 22.0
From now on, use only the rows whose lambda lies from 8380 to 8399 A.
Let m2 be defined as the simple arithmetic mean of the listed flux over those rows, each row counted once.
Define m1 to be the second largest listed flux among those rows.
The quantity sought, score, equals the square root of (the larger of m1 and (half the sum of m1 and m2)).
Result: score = 4.72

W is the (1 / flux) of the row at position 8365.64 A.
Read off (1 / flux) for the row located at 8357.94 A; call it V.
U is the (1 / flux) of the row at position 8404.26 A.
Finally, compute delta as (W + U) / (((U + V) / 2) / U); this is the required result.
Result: 0.088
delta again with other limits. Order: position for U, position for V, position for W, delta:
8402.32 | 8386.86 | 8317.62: 0.093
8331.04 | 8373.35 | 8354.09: 0.085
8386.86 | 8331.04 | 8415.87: 0.093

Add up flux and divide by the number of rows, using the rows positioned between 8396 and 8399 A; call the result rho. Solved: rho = 20.9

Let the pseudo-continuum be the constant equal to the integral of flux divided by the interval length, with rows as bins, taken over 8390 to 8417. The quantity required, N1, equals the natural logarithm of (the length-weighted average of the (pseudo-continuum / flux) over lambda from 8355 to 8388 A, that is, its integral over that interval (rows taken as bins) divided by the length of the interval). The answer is -0.001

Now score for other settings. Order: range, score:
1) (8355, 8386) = 4.82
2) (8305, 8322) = 4.79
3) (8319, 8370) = 4.83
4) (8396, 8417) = 4.84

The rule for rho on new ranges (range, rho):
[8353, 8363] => 22.9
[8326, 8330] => 21.3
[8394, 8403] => 21.1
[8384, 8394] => 20.4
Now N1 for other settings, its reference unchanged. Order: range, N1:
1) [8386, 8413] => 0.011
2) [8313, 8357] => -0.010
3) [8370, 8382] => -0.010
